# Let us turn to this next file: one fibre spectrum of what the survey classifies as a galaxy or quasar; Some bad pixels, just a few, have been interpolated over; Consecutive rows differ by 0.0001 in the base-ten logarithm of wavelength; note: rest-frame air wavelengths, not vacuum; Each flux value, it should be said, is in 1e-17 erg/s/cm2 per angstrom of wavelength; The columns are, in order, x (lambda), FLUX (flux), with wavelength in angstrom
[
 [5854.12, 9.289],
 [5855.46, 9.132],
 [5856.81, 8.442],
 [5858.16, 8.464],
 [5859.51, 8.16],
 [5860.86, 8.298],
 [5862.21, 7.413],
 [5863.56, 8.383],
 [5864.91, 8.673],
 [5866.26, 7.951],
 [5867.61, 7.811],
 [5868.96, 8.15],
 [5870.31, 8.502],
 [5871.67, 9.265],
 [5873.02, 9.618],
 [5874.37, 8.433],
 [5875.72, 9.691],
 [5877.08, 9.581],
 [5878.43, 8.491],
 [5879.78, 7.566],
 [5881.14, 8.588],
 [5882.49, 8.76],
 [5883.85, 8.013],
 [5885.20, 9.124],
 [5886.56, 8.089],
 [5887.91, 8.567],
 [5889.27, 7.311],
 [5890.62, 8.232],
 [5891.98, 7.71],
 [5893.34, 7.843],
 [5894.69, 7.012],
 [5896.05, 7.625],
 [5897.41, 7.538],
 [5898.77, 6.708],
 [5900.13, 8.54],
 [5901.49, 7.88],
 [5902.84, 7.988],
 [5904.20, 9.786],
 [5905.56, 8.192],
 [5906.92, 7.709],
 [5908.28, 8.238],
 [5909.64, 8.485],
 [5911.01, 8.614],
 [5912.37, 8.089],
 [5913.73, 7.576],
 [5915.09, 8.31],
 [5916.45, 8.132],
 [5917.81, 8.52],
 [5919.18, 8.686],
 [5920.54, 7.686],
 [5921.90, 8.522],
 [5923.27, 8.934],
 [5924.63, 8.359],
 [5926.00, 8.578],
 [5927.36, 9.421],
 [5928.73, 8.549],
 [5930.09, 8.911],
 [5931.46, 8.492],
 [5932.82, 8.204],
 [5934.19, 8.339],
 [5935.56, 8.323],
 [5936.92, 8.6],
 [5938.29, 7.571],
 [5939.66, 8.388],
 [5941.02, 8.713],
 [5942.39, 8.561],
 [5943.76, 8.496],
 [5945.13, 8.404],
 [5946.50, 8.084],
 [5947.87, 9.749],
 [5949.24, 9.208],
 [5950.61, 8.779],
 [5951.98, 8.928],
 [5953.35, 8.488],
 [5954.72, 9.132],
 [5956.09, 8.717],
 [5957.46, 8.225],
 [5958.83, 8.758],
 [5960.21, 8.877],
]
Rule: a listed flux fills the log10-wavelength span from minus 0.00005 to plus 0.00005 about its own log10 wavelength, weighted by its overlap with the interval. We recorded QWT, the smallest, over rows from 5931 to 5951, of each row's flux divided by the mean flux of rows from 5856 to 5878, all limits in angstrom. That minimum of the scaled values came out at 0.89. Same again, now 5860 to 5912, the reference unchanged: 0.78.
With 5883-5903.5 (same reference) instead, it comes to 0.78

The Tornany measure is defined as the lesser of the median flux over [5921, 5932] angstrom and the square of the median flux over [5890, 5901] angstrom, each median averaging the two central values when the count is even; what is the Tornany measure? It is 8.56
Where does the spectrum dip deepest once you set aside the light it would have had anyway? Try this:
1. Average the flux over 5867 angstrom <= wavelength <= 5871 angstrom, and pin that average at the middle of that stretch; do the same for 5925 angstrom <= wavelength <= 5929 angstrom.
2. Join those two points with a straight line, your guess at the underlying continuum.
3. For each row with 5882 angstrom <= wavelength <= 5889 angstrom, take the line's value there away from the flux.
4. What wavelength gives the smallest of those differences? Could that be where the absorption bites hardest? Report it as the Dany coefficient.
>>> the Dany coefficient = 5883.85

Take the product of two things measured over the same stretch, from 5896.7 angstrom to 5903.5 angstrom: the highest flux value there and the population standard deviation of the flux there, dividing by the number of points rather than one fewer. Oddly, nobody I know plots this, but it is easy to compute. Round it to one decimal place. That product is 5.2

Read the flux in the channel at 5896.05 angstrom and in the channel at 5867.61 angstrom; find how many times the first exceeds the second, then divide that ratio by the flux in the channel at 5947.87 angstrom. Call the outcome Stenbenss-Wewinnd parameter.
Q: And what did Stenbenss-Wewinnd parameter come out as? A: 0.100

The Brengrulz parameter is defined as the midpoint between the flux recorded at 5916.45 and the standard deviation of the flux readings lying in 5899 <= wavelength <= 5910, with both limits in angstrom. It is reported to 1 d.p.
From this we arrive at 4.4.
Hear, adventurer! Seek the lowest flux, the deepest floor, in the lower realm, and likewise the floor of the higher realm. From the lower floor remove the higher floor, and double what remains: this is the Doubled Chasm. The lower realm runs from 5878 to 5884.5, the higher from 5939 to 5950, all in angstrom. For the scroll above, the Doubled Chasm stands -1.0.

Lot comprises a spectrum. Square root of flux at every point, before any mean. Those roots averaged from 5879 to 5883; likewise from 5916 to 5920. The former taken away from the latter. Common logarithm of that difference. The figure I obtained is -1.6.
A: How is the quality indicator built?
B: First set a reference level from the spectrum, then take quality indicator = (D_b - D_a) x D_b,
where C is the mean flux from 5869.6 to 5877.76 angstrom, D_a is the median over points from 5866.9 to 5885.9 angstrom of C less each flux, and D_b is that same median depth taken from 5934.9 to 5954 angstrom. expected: 0.01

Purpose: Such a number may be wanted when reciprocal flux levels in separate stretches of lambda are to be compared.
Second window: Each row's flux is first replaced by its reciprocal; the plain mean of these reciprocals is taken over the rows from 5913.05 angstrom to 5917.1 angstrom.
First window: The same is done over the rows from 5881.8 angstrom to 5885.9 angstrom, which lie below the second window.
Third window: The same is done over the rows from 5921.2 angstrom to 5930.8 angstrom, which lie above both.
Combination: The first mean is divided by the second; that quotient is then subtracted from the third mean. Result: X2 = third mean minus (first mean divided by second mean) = -0.81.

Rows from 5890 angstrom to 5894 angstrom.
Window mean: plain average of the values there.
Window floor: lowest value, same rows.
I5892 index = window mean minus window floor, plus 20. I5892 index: 20.2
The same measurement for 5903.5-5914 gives 20.8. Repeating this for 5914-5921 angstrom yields 20.6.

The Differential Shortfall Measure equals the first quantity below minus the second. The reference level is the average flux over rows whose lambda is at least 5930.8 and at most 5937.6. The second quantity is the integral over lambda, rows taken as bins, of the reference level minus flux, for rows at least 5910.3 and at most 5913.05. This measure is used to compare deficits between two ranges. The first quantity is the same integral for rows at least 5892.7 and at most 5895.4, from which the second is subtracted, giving 2.5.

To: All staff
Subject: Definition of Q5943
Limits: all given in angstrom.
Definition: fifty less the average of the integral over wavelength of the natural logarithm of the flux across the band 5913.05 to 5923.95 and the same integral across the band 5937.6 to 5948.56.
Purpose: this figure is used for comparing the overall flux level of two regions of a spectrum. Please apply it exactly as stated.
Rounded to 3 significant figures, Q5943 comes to 26.8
